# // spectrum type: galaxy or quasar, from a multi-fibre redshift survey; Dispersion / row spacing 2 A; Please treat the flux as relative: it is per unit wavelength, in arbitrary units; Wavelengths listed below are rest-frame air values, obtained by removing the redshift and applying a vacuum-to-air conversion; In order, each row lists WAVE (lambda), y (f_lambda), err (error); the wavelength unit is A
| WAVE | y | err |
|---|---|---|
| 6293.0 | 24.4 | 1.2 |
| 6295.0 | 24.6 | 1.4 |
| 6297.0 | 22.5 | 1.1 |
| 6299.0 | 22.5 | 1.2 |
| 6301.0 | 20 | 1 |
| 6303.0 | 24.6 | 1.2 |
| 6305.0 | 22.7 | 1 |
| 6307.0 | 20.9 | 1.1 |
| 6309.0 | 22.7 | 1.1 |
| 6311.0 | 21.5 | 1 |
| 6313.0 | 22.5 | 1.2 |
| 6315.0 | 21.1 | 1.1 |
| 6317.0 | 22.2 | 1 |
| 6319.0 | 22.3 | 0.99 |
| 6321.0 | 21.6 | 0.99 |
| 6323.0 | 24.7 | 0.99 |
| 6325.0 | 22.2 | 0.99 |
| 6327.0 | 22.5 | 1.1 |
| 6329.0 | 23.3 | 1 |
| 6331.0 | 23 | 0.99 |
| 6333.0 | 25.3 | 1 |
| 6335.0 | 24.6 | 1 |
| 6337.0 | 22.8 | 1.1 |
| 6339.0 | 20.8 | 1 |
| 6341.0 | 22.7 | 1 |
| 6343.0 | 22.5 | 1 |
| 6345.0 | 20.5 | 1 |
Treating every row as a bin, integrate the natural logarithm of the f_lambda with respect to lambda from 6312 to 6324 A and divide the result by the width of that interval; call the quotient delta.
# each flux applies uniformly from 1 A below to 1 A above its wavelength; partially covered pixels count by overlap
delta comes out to 3.11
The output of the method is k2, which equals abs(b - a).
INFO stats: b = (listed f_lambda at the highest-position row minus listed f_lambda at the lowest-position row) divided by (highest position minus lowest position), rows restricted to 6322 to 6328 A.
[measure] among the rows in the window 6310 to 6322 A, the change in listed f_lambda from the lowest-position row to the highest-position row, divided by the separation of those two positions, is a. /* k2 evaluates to 0.56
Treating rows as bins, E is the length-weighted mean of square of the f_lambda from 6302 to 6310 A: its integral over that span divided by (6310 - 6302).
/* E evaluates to 518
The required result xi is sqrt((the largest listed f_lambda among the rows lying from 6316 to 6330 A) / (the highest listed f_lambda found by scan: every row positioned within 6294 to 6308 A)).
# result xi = 1.00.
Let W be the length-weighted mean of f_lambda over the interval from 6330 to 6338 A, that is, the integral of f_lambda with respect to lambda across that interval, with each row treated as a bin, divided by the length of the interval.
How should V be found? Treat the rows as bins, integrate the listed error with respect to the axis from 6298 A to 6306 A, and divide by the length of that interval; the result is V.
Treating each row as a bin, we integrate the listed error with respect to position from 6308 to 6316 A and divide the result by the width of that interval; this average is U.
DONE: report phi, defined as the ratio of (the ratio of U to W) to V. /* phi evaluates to 0.0418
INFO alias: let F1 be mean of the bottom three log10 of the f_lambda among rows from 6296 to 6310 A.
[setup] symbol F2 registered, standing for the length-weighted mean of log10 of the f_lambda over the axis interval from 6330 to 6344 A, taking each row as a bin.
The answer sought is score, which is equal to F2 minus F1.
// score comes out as 0.038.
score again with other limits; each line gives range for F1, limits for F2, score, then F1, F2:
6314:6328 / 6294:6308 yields 0.017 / 1.34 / 1.35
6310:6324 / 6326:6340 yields 0.034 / 1.33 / 1.36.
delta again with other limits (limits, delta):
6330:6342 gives 3.14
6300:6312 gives 3.09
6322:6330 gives 3.14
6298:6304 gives 3.10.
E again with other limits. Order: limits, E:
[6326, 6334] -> 555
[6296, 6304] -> 504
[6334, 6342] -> 518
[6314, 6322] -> 475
